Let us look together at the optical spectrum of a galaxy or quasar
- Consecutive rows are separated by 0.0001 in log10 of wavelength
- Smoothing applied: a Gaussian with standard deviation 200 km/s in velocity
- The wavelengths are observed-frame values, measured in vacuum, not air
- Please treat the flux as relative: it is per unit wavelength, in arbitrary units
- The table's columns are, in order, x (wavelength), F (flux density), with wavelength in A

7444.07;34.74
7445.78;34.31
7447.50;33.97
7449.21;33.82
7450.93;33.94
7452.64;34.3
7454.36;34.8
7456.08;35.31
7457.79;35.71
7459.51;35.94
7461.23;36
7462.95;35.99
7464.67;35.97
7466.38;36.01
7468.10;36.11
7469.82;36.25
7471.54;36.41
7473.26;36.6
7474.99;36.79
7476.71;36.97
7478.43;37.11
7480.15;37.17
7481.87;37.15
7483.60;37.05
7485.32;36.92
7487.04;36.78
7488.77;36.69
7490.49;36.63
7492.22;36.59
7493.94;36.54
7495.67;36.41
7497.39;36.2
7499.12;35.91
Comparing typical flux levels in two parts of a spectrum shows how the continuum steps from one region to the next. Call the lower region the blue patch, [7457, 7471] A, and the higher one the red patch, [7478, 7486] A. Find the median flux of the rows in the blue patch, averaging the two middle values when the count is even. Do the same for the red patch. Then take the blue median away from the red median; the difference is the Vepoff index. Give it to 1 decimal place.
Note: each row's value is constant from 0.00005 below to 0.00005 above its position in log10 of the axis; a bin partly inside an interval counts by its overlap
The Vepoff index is 1.1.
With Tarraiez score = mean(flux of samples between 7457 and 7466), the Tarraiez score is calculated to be 35.9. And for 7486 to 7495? 36.6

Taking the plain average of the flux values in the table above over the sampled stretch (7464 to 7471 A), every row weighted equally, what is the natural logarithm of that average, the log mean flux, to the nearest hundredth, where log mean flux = 3.59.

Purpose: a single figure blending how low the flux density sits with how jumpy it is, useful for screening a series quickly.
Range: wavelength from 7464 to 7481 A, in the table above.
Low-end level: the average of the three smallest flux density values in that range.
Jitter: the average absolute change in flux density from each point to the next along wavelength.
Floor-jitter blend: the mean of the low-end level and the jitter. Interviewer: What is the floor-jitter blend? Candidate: 18.1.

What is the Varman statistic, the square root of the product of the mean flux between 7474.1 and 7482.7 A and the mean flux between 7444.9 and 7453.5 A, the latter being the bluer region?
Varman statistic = 35.5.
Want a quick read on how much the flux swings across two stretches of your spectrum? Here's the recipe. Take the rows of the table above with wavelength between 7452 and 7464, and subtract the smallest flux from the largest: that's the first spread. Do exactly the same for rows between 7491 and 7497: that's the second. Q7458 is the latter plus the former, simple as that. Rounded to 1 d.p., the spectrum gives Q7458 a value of 1.9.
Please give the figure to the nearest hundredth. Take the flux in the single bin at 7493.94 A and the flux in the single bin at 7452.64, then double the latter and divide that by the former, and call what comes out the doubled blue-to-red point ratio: 1.88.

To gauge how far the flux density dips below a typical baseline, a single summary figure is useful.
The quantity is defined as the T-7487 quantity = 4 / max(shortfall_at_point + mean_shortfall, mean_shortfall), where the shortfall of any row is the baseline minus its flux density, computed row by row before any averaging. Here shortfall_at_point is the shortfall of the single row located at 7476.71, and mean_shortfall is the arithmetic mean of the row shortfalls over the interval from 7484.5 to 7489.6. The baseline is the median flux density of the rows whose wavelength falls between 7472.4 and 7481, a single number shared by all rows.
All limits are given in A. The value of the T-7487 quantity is 23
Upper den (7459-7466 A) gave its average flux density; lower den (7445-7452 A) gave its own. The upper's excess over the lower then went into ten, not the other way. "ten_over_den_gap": 5.1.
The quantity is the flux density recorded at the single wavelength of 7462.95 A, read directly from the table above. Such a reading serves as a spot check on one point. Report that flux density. 35.99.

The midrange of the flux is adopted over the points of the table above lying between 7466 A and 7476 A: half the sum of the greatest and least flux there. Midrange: 36.40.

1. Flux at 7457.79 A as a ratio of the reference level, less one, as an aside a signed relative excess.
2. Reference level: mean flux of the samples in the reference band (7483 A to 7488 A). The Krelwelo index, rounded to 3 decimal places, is -0.033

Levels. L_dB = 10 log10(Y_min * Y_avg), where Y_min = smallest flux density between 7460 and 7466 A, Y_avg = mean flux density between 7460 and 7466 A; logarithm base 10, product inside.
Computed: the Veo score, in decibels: 31.1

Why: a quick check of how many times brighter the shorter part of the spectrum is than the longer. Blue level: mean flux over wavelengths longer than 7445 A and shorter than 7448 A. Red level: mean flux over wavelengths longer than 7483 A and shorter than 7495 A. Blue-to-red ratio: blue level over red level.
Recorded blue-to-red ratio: 0.93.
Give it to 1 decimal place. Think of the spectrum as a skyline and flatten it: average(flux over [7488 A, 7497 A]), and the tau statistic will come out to 36.6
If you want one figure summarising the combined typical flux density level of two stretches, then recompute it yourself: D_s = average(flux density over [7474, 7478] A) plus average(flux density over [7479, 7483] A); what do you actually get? 74.0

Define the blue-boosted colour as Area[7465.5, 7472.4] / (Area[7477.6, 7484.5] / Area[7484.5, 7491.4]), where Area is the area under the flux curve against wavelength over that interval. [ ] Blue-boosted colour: 247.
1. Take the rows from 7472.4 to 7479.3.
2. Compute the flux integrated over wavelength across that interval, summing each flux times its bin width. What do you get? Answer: 254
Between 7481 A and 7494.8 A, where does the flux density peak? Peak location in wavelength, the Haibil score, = 7481.87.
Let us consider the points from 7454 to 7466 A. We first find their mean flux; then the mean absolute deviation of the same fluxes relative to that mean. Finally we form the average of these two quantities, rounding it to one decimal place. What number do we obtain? 18.0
